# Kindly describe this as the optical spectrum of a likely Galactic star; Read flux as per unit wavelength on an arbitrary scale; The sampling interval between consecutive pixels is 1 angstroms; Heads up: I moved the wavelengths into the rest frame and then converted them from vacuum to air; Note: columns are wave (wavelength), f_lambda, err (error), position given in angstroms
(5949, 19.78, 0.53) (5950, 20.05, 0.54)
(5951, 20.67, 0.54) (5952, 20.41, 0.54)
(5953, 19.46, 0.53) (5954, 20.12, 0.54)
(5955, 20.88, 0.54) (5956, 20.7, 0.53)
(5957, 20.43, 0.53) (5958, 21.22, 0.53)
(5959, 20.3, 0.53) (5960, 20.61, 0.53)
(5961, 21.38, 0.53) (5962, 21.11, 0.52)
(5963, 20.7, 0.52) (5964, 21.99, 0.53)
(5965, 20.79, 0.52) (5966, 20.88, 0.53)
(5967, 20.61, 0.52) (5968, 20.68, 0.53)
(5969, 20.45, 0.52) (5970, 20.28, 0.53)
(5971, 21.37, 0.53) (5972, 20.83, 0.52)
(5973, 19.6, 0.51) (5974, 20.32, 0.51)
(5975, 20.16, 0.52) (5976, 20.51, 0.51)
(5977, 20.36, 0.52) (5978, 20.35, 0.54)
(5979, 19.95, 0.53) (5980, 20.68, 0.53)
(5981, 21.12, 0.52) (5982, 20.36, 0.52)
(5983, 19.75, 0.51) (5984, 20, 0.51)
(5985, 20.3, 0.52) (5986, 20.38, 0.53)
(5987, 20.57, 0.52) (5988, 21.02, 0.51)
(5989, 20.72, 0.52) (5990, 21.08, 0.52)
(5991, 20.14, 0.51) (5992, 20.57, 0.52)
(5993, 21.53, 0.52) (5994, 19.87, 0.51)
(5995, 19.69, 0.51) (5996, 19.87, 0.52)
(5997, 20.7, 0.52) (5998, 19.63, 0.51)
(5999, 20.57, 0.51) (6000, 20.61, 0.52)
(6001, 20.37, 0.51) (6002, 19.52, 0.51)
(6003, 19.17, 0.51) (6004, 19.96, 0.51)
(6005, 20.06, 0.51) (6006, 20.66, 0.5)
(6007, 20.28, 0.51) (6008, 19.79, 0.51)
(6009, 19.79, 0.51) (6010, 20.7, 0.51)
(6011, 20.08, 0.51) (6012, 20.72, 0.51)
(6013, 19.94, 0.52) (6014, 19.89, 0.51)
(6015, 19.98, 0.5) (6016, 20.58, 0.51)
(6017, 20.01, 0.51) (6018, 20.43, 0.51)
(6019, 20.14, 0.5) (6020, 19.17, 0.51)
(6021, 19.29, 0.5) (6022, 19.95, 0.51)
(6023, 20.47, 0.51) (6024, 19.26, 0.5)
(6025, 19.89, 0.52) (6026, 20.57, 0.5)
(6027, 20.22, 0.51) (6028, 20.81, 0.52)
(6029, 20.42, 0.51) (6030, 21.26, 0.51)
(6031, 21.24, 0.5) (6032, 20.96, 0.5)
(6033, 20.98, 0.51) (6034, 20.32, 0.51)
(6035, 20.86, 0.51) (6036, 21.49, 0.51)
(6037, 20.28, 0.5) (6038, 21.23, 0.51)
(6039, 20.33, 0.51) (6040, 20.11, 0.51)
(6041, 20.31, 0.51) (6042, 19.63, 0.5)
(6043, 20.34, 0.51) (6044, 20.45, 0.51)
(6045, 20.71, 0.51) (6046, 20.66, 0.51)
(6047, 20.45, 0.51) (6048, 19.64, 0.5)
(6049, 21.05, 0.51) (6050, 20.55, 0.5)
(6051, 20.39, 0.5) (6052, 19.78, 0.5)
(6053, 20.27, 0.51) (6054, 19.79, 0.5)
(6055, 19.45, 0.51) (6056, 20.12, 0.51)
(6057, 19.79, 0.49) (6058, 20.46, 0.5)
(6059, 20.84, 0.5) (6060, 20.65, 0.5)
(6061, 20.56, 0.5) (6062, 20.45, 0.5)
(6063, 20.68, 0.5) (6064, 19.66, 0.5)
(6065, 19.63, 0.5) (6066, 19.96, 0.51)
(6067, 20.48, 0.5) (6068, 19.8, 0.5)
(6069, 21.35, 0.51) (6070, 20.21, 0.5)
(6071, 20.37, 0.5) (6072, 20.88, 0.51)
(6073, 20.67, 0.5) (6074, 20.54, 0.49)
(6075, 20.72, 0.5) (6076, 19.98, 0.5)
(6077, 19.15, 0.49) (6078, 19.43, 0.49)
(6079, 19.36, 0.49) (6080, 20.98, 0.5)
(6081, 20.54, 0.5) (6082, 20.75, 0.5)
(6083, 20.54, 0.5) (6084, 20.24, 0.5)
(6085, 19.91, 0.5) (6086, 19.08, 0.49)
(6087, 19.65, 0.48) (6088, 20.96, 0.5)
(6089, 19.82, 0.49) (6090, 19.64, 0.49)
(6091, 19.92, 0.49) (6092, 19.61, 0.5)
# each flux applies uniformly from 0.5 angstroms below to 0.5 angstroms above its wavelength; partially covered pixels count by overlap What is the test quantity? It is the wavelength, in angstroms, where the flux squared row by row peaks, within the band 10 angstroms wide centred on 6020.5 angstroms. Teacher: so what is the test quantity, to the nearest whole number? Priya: 6016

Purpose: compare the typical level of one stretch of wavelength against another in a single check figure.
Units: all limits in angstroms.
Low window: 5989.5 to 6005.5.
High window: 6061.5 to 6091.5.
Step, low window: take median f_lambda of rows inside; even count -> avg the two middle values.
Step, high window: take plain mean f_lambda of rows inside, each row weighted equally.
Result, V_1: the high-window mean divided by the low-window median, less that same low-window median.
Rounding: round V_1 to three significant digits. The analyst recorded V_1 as -19.1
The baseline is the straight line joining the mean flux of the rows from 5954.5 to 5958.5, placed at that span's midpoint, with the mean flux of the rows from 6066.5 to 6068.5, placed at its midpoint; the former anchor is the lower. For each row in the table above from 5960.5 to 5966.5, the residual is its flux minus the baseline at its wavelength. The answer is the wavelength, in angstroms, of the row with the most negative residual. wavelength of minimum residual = 5963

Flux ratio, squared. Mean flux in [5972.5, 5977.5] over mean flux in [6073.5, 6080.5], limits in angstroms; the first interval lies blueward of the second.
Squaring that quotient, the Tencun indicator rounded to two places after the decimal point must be 1.02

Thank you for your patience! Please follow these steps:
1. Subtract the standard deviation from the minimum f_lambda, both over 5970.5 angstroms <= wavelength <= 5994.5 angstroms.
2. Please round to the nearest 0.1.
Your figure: 19.1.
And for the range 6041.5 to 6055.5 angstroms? 19.0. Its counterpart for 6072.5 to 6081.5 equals 18.5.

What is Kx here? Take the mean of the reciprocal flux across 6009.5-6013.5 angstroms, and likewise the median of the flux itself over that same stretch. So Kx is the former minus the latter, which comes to -20.3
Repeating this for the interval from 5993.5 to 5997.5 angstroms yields -19.8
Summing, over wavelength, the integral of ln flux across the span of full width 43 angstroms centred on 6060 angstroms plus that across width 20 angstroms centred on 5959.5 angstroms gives 190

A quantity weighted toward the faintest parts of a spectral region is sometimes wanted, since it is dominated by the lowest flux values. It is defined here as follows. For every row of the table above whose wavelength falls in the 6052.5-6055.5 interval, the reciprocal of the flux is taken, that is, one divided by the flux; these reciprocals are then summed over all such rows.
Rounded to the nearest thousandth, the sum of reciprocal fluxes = 0.151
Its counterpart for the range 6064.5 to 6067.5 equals 0.150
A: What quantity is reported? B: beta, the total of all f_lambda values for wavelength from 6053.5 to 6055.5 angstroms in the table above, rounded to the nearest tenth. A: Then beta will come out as 39.2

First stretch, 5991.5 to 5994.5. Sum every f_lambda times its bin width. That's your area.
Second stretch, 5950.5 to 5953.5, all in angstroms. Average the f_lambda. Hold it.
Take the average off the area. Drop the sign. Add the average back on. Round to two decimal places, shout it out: 61.97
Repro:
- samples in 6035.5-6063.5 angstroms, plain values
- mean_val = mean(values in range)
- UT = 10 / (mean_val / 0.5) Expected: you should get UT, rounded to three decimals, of 0.245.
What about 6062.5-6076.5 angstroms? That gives 0.246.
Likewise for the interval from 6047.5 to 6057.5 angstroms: 0.249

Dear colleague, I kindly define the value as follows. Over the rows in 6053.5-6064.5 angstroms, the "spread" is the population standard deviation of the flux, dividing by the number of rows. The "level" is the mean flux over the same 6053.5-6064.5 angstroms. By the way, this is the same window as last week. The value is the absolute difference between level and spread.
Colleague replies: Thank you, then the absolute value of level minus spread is 19.8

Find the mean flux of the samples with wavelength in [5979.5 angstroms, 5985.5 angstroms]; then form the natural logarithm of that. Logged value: 3.01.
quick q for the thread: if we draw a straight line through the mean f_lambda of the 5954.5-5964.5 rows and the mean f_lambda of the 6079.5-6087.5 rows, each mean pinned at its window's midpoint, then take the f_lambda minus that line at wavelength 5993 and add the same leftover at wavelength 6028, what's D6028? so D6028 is 1.1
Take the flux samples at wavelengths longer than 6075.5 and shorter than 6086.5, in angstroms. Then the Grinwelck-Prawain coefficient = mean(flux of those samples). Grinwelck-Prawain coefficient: 20.0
